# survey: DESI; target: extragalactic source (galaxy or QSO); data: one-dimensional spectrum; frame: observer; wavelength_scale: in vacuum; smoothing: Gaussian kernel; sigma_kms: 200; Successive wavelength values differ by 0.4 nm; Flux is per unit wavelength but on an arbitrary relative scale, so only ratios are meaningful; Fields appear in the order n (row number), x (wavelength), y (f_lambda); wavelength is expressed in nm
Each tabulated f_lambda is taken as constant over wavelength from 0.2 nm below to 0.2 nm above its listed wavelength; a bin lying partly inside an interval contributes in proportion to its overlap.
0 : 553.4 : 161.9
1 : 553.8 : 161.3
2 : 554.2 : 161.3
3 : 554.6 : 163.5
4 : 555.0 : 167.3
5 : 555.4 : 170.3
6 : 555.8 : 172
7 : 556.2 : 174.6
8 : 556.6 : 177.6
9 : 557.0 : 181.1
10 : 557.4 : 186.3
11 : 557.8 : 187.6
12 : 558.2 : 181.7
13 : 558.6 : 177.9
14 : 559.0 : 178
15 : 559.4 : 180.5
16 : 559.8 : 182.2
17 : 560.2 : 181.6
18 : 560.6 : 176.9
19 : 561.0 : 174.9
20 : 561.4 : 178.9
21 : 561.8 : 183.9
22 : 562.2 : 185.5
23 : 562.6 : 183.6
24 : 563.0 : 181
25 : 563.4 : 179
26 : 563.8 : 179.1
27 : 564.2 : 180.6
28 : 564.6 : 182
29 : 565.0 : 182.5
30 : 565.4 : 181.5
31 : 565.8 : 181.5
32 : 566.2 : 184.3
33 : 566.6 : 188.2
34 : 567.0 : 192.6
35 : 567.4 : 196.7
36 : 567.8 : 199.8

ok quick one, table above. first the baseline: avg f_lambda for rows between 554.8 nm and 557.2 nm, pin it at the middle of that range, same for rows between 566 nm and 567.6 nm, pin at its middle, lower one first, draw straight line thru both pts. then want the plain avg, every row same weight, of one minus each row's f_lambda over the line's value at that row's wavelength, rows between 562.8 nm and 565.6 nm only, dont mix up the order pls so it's 0.030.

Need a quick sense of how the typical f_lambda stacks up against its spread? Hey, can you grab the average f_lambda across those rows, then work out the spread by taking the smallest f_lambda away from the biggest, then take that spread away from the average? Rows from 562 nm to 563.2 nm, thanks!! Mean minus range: 179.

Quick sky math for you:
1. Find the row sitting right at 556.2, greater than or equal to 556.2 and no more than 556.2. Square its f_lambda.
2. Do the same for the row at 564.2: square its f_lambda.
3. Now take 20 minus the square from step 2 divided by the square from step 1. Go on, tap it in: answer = 18.93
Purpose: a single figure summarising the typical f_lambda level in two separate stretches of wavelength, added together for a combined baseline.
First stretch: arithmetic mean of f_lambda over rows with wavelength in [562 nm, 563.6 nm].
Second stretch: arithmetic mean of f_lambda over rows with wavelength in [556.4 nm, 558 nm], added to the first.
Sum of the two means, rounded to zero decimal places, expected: 365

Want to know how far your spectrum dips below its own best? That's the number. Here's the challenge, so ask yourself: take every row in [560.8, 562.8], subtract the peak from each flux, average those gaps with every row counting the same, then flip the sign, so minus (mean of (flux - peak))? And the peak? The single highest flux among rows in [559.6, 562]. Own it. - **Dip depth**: 2.5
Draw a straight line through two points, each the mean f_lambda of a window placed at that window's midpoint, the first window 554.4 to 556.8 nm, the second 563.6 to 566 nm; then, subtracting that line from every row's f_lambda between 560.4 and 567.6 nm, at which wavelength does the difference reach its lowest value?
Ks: 561.0 nm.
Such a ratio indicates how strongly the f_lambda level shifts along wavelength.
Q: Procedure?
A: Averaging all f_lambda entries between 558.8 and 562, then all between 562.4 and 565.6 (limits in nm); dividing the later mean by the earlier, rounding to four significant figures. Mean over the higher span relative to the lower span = 1.009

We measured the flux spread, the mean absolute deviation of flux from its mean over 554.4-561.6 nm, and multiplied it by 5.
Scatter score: 23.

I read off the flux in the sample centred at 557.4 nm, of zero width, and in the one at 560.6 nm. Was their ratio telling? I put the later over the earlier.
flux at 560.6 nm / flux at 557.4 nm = 0.95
